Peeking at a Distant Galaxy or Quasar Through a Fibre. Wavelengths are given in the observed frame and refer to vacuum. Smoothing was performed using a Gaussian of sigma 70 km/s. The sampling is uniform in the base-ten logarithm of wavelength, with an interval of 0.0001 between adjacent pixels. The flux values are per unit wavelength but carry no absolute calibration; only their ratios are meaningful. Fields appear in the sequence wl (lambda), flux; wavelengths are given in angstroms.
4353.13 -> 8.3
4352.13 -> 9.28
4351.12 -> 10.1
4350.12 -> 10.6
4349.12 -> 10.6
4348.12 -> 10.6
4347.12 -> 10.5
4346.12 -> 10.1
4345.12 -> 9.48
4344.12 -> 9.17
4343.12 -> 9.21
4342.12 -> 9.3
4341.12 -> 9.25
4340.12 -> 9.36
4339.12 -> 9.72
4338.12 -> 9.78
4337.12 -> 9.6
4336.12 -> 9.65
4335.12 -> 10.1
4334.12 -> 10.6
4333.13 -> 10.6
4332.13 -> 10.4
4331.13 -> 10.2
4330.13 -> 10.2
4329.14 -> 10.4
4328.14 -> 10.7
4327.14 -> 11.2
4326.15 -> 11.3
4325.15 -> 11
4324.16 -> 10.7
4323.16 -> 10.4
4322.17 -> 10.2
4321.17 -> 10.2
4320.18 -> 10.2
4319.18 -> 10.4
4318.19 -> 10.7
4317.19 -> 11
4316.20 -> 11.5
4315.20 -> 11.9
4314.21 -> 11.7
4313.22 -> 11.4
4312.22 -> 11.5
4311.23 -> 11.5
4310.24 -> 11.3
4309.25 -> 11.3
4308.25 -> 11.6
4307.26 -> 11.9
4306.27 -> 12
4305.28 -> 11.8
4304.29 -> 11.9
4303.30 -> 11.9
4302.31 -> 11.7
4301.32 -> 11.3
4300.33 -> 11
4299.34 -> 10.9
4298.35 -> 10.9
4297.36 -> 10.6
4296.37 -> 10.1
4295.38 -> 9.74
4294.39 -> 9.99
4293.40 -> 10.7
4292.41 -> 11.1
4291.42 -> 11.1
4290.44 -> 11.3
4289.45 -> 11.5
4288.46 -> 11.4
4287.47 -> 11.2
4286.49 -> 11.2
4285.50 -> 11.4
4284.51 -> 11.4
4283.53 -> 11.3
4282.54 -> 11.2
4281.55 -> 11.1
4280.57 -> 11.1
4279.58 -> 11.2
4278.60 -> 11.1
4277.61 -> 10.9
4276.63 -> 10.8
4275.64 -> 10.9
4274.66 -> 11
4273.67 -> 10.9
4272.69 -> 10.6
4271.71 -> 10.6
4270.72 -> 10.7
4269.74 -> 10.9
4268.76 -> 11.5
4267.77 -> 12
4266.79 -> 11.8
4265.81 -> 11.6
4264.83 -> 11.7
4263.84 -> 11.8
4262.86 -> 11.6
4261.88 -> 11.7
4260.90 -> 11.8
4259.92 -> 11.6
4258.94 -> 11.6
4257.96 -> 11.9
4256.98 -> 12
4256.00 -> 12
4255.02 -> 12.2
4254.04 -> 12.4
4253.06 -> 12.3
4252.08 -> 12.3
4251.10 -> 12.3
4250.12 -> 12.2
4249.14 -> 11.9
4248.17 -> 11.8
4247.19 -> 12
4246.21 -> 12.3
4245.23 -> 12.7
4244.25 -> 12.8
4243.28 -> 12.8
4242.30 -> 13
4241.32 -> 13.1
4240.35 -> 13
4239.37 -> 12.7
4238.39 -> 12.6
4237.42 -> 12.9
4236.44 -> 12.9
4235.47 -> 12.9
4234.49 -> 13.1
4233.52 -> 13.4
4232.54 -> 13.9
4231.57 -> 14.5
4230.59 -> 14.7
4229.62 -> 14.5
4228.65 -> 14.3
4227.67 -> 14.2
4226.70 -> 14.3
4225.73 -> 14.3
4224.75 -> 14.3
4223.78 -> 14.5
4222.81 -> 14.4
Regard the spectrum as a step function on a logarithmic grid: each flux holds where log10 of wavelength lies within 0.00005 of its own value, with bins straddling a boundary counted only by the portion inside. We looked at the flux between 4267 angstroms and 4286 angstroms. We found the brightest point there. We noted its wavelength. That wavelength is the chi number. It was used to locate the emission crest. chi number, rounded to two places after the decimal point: 4267.77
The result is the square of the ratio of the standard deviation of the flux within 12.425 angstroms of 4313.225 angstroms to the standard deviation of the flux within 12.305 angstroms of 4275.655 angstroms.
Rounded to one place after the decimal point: 2.5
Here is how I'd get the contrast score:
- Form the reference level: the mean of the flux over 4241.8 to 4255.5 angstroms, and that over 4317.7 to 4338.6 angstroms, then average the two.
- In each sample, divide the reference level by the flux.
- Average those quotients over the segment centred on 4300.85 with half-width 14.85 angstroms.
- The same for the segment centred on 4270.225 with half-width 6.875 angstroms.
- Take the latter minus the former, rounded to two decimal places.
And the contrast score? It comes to 0.00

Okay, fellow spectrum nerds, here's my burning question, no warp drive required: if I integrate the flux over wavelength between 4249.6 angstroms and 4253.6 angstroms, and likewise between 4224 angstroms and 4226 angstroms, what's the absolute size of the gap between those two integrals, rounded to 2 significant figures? 20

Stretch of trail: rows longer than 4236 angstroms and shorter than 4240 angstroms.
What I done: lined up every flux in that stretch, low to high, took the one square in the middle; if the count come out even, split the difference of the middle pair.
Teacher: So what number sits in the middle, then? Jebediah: 12.8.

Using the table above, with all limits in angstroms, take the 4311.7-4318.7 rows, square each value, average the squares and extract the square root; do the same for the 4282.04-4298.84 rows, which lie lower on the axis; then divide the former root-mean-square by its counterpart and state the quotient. 1.04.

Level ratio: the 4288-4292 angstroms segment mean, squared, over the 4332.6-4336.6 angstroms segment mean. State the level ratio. 12.5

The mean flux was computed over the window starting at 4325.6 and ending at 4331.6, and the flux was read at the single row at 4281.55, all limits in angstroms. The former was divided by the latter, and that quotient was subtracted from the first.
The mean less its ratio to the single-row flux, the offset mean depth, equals 9.71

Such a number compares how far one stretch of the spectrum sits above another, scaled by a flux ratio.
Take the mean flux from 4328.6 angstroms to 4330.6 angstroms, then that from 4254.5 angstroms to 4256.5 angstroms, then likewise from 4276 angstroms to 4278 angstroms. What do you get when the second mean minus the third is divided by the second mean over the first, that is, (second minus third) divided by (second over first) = 1.1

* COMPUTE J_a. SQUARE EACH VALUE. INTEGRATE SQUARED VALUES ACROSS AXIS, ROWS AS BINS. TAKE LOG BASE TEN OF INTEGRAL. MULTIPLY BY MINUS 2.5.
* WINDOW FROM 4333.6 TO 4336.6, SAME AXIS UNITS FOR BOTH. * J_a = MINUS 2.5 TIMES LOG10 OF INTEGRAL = -6.22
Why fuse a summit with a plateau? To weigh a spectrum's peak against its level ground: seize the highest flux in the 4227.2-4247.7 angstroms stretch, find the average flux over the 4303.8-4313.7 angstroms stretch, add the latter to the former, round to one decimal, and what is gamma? 26.3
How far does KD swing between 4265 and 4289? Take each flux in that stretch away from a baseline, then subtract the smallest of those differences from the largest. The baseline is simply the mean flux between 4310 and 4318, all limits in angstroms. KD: 1.40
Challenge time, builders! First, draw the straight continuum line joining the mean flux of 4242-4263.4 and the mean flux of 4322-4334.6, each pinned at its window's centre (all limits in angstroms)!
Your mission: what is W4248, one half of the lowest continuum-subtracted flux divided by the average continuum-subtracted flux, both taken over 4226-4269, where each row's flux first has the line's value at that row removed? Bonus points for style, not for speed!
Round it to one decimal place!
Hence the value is -0.6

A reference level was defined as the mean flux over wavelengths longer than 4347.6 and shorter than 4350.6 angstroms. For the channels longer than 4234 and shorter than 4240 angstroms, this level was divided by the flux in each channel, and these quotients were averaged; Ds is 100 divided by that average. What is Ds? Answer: 121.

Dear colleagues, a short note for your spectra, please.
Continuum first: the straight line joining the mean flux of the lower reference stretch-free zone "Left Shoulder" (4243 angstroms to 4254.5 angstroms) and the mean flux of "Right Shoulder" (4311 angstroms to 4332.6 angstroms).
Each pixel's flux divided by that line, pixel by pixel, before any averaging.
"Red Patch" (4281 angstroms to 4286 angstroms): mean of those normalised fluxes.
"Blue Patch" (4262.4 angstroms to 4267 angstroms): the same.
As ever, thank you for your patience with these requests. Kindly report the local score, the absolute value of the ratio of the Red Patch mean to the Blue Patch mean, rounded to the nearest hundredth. 1.00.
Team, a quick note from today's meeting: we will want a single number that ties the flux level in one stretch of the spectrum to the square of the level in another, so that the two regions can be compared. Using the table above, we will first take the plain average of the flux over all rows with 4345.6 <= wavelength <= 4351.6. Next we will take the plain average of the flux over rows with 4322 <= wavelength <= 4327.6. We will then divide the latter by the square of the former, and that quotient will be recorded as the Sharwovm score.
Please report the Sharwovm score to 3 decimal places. 0.100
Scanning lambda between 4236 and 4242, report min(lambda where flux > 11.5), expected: 4236.44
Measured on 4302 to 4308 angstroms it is 4302.31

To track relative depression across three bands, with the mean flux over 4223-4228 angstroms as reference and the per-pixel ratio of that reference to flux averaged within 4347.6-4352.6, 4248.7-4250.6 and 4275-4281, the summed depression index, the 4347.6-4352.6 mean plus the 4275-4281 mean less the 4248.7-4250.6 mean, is 1.52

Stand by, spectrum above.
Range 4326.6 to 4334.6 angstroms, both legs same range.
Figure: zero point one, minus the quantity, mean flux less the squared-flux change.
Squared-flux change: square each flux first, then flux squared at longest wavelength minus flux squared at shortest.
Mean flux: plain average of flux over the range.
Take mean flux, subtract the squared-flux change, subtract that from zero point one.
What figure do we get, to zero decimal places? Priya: -24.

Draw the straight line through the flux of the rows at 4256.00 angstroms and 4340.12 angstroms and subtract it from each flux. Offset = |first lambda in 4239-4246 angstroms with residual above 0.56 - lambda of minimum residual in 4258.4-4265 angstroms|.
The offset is 17.6 angstroms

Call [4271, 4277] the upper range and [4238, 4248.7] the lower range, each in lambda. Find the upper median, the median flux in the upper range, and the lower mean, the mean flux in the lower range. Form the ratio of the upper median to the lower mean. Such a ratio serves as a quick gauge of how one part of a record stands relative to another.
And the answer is 0.86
